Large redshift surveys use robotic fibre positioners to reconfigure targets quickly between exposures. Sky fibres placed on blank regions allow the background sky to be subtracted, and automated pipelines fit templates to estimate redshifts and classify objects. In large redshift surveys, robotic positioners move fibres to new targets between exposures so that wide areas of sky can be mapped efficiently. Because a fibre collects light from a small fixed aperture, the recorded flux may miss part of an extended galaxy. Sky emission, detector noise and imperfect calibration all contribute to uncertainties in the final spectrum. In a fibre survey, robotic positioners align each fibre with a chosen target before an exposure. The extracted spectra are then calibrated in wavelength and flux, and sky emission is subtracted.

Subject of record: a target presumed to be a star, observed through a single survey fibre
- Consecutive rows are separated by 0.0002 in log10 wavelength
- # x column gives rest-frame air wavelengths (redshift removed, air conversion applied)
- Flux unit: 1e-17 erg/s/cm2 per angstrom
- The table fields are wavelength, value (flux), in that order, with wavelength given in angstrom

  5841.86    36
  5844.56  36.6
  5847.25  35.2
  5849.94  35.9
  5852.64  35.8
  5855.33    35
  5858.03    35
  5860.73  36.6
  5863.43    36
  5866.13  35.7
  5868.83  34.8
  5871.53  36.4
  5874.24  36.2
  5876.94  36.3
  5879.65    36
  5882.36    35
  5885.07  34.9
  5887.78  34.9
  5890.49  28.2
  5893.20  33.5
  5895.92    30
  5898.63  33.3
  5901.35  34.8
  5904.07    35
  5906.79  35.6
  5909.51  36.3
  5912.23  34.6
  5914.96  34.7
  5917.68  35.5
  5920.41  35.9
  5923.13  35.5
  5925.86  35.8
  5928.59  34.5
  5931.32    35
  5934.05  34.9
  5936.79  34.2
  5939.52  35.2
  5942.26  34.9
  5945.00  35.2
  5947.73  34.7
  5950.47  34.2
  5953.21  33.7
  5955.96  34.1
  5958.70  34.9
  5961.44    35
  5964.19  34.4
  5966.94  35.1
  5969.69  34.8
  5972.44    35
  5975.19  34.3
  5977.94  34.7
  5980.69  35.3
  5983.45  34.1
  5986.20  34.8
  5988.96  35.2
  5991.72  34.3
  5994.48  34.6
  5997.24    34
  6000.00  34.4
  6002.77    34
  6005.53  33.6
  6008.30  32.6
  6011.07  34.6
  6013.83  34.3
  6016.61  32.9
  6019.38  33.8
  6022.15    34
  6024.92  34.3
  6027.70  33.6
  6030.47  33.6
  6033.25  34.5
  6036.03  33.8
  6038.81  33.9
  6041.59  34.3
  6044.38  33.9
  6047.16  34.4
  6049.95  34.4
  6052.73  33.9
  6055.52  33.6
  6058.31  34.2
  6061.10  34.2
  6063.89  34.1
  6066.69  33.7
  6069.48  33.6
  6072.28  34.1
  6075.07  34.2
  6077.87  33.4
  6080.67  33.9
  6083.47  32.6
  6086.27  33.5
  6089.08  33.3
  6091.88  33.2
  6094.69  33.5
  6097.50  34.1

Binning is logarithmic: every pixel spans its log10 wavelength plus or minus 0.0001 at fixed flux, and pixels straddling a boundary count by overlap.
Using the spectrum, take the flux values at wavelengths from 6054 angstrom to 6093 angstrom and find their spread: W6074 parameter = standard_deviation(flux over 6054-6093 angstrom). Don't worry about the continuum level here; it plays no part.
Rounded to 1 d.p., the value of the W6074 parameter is 0.5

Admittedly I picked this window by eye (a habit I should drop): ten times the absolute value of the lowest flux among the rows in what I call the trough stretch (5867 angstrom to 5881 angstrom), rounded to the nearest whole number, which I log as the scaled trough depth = 348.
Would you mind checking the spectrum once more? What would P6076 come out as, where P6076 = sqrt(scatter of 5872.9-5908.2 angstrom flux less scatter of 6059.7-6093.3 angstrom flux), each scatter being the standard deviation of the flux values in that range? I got 1.4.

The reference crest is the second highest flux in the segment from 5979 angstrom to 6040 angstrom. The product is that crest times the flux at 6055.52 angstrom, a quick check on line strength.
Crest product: 1183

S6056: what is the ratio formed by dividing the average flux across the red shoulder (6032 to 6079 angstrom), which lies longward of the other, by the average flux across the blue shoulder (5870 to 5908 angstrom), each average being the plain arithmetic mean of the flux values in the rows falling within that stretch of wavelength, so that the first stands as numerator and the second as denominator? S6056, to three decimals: 0.992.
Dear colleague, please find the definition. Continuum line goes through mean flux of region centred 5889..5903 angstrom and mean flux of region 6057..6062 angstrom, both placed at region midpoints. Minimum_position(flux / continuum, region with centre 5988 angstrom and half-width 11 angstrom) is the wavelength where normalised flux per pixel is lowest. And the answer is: 5997.24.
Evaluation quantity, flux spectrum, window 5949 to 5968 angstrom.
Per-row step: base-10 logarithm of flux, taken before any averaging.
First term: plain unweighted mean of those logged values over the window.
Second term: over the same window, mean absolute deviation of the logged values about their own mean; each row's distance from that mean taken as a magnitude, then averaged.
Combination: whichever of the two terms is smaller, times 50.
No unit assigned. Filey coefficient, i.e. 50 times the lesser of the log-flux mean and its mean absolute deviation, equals 0.28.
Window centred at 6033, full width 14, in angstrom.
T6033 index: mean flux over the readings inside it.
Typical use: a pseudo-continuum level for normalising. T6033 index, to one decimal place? 33.9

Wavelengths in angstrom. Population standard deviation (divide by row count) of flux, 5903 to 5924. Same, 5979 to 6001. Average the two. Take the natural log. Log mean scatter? -0.7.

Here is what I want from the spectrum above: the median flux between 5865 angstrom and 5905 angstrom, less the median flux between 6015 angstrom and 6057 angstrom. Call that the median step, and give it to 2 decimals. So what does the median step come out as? 1.00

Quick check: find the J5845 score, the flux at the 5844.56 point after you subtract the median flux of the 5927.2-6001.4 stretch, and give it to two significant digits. 1.9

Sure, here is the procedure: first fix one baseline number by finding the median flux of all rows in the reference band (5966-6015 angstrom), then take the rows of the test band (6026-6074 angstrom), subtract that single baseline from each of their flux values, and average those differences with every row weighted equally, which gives -0.51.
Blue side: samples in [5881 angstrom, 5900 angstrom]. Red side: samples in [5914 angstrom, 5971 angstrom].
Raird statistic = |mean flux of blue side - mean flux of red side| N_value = 2.0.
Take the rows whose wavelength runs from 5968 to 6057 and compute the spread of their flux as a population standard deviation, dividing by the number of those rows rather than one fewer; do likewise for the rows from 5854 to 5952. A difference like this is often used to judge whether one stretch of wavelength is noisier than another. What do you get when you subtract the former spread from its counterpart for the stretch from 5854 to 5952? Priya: 1.02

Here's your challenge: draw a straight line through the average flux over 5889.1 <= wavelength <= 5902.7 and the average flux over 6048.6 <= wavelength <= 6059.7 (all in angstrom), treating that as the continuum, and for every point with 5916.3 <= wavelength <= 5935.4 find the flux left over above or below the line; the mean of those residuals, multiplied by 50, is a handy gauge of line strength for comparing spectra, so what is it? 147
